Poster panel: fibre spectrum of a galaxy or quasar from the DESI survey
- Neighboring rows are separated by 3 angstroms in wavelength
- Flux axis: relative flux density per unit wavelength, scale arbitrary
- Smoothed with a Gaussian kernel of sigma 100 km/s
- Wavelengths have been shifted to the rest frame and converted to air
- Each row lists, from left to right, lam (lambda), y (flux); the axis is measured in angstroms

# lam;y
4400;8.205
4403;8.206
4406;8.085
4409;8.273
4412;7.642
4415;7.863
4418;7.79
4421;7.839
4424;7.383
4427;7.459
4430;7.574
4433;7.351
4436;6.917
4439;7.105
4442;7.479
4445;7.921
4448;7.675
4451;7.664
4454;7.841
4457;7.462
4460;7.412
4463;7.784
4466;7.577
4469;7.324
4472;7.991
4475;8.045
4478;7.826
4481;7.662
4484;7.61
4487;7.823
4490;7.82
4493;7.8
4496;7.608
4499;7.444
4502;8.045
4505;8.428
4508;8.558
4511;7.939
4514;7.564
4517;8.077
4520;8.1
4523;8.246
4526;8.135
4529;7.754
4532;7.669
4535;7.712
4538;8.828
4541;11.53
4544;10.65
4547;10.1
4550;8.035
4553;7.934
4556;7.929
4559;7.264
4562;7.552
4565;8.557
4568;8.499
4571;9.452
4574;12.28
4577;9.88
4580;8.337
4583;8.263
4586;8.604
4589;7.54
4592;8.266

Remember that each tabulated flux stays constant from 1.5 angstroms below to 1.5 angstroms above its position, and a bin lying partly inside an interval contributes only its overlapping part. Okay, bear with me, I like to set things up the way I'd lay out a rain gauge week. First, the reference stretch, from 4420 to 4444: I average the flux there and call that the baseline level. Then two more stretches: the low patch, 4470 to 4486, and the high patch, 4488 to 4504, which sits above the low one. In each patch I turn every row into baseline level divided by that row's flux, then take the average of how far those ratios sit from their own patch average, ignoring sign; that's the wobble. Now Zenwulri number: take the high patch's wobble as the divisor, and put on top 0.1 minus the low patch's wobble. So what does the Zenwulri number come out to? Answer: 4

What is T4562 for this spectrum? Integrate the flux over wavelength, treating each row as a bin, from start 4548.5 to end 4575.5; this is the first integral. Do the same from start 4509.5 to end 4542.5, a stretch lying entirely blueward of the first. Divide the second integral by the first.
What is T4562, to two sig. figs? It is 1.2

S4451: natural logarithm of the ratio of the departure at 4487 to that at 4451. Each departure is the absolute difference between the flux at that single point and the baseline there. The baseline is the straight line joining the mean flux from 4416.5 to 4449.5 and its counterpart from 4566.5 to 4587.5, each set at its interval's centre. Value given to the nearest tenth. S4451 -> 1.7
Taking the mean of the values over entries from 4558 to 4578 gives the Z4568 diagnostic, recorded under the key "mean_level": 9.1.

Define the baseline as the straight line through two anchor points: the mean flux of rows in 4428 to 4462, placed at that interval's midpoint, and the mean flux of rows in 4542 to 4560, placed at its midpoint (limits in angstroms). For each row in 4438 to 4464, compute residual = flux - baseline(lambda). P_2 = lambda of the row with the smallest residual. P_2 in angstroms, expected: 4439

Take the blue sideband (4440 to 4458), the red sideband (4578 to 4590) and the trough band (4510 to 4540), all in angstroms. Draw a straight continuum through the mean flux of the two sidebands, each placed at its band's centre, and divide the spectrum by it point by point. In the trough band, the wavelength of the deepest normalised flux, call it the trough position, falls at 4514 angstroms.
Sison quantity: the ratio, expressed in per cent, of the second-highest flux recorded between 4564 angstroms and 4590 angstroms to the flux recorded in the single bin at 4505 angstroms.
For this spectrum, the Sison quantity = 117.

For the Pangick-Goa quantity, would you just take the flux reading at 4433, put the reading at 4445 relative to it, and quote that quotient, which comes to 1.08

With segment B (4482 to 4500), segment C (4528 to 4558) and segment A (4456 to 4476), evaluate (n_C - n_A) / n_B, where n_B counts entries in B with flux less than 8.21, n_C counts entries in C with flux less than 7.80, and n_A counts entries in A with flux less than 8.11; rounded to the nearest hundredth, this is -0.67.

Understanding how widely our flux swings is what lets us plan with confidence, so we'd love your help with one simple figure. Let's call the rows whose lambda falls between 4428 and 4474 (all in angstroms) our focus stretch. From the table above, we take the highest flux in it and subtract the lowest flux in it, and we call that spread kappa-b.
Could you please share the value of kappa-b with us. 1.1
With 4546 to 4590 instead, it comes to 5.0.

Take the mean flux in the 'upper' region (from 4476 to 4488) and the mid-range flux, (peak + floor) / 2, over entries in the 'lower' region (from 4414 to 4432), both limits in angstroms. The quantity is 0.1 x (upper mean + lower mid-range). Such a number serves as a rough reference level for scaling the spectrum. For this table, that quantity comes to 1.54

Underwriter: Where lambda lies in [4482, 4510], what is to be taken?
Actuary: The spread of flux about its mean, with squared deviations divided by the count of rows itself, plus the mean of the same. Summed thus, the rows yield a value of 8.3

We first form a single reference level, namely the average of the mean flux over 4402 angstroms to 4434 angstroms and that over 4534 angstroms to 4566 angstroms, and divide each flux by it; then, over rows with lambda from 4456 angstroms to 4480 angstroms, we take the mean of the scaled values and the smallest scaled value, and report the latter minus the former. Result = -0.043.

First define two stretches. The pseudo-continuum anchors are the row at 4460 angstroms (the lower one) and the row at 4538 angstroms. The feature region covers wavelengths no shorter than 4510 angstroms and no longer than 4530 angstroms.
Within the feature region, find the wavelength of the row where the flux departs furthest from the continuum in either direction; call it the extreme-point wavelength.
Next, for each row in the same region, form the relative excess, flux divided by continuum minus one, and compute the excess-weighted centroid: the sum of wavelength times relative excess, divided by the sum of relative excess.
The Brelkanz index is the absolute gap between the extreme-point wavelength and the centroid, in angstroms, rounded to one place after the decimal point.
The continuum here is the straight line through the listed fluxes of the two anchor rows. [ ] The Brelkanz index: 8.5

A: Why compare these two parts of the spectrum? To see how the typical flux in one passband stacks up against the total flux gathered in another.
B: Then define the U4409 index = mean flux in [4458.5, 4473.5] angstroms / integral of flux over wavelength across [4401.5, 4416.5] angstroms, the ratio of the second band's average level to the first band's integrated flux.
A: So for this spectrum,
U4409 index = 0.063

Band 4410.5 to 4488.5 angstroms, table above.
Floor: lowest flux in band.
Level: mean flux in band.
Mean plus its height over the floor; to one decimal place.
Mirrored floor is 8.3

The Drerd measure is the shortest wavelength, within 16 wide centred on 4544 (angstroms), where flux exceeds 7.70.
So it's 4538 angstroms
